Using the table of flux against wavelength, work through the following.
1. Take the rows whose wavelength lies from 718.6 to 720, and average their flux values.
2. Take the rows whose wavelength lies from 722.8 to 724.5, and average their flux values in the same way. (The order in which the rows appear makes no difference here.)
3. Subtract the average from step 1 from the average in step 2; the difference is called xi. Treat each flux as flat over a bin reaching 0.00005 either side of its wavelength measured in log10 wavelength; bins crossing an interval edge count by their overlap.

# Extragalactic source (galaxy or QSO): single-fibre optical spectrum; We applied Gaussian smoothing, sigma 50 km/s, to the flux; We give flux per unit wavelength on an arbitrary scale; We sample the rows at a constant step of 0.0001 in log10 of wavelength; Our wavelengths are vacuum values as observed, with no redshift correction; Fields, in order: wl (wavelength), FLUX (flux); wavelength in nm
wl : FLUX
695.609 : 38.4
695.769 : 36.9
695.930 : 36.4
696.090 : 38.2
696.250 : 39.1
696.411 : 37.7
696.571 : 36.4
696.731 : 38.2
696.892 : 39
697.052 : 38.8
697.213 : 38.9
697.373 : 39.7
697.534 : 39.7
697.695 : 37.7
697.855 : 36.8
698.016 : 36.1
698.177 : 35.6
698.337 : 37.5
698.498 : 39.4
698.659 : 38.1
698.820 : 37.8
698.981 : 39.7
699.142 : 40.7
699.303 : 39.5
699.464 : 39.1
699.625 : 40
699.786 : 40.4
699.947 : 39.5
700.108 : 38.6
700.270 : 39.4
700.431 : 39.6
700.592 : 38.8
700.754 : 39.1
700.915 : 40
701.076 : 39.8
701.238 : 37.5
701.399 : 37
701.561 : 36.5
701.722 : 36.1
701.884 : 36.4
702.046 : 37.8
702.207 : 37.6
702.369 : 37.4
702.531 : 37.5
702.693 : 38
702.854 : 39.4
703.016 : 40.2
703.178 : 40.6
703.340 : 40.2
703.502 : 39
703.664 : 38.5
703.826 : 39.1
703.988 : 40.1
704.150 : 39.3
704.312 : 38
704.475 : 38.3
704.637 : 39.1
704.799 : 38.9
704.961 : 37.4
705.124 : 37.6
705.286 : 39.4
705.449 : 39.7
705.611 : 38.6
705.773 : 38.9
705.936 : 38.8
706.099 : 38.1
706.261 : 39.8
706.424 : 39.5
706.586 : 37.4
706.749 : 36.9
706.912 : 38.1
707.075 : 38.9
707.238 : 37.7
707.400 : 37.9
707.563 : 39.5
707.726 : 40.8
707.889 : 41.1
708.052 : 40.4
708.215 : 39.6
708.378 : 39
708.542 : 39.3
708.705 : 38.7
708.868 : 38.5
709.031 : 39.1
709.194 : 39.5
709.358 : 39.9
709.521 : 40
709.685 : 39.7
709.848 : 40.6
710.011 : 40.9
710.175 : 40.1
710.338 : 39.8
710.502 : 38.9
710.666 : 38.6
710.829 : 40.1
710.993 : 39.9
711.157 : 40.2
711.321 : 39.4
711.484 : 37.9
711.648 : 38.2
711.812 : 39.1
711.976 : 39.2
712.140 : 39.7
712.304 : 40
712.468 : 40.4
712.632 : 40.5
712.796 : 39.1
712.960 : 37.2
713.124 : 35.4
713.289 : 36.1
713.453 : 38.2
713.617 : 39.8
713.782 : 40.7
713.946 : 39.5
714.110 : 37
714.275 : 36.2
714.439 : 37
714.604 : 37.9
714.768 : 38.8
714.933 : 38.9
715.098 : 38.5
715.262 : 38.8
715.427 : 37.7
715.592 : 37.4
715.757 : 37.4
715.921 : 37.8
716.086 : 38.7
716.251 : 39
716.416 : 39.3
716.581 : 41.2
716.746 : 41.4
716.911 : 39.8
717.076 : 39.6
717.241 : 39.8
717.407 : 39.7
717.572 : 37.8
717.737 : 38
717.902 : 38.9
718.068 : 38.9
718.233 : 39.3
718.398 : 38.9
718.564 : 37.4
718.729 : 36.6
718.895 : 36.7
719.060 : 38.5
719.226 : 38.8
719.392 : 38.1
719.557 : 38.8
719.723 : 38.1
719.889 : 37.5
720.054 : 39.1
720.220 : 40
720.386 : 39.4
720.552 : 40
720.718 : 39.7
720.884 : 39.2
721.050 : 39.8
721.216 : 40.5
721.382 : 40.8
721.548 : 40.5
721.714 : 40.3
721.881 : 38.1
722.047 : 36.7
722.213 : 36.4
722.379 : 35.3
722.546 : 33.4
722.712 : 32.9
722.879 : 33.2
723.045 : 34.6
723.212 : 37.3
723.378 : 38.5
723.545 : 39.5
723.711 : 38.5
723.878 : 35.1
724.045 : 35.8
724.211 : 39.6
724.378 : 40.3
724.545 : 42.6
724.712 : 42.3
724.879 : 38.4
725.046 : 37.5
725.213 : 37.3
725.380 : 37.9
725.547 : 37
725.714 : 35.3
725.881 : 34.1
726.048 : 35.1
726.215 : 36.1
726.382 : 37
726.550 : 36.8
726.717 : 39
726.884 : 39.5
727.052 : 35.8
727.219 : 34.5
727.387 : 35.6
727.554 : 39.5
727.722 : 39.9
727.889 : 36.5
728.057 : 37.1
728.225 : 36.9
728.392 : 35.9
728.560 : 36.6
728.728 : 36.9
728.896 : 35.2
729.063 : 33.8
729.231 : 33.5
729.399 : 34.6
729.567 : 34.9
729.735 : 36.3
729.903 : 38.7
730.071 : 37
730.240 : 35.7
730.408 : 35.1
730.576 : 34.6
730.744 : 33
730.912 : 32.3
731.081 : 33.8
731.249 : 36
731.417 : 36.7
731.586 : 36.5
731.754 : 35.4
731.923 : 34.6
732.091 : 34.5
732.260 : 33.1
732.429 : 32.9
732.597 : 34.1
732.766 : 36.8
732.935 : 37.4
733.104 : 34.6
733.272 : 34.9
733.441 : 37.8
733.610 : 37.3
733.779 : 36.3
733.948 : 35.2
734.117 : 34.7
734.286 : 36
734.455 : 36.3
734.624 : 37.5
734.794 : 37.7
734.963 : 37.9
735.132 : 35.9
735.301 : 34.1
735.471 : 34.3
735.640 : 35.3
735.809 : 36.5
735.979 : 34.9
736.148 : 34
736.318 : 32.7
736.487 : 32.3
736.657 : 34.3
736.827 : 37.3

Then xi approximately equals -1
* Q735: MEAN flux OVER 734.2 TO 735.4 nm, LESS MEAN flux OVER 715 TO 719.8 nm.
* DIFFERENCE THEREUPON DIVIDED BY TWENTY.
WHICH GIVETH -0.11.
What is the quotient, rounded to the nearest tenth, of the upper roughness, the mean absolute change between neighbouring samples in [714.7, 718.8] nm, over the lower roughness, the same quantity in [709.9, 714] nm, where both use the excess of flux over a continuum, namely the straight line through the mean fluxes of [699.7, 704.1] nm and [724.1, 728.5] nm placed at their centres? 0.7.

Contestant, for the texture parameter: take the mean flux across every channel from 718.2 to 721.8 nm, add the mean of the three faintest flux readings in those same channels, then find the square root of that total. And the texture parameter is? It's 8.712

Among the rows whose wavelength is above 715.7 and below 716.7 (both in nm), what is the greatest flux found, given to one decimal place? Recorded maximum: 41.2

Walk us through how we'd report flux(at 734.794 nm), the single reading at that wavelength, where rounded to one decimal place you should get 37.7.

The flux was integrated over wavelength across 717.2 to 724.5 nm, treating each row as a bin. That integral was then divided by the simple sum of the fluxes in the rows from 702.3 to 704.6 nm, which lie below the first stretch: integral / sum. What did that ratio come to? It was 0.51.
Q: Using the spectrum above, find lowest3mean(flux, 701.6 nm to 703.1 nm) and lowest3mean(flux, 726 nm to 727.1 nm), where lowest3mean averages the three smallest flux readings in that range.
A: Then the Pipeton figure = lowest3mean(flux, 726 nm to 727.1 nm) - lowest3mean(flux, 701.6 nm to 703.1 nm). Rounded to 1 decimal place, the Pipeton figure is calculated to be -1.0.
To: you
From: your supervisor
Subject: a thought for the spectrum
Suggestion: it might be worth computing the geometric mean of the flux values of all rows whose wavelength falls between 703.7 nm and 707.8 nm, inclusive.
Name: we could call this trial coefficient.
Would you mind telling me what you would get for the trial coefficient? 38.7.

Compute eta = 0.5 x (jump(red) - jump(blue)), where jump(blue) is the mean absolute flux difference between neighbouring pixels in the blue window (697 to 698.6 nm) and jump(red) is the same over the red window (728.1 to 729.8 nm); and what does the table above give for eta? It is -0.03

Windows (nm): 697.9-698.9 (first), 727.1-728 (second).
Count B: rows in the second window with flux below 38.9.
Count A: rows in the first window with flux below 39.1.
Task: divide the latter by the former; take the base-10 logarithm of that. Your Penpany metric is 0.22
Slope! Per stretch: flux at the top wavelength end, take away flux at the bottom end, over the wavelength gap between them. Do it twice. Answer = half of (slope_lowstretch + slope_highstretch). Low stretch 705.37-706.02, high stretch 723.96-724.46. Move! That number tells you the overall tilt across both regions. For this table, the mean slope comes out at 6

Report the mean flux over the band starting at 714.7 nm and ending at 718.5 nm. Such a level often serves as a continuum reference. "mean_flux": 38.9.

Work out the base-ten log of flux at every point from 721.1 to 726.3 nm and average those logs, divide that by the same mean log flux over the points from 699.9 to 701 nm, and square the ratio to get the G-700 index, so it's 0.973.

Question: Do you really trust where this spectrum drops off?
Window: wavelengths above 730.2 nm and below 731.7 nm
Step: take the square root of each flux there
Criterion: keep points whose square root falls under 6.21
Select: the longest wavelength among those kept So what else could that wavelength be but 731.586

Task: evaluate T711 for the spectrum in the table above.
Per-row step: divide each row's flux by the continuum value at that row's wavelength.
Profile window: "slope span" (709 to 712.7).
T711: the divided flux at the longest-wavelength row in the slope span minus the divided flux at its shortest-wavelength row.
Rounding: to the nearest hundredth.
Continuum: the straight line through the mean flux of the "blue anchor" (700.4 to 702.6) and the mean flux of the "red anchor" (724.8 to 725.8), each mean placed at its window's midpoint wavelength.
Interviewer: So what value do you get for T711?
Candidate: 0.04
